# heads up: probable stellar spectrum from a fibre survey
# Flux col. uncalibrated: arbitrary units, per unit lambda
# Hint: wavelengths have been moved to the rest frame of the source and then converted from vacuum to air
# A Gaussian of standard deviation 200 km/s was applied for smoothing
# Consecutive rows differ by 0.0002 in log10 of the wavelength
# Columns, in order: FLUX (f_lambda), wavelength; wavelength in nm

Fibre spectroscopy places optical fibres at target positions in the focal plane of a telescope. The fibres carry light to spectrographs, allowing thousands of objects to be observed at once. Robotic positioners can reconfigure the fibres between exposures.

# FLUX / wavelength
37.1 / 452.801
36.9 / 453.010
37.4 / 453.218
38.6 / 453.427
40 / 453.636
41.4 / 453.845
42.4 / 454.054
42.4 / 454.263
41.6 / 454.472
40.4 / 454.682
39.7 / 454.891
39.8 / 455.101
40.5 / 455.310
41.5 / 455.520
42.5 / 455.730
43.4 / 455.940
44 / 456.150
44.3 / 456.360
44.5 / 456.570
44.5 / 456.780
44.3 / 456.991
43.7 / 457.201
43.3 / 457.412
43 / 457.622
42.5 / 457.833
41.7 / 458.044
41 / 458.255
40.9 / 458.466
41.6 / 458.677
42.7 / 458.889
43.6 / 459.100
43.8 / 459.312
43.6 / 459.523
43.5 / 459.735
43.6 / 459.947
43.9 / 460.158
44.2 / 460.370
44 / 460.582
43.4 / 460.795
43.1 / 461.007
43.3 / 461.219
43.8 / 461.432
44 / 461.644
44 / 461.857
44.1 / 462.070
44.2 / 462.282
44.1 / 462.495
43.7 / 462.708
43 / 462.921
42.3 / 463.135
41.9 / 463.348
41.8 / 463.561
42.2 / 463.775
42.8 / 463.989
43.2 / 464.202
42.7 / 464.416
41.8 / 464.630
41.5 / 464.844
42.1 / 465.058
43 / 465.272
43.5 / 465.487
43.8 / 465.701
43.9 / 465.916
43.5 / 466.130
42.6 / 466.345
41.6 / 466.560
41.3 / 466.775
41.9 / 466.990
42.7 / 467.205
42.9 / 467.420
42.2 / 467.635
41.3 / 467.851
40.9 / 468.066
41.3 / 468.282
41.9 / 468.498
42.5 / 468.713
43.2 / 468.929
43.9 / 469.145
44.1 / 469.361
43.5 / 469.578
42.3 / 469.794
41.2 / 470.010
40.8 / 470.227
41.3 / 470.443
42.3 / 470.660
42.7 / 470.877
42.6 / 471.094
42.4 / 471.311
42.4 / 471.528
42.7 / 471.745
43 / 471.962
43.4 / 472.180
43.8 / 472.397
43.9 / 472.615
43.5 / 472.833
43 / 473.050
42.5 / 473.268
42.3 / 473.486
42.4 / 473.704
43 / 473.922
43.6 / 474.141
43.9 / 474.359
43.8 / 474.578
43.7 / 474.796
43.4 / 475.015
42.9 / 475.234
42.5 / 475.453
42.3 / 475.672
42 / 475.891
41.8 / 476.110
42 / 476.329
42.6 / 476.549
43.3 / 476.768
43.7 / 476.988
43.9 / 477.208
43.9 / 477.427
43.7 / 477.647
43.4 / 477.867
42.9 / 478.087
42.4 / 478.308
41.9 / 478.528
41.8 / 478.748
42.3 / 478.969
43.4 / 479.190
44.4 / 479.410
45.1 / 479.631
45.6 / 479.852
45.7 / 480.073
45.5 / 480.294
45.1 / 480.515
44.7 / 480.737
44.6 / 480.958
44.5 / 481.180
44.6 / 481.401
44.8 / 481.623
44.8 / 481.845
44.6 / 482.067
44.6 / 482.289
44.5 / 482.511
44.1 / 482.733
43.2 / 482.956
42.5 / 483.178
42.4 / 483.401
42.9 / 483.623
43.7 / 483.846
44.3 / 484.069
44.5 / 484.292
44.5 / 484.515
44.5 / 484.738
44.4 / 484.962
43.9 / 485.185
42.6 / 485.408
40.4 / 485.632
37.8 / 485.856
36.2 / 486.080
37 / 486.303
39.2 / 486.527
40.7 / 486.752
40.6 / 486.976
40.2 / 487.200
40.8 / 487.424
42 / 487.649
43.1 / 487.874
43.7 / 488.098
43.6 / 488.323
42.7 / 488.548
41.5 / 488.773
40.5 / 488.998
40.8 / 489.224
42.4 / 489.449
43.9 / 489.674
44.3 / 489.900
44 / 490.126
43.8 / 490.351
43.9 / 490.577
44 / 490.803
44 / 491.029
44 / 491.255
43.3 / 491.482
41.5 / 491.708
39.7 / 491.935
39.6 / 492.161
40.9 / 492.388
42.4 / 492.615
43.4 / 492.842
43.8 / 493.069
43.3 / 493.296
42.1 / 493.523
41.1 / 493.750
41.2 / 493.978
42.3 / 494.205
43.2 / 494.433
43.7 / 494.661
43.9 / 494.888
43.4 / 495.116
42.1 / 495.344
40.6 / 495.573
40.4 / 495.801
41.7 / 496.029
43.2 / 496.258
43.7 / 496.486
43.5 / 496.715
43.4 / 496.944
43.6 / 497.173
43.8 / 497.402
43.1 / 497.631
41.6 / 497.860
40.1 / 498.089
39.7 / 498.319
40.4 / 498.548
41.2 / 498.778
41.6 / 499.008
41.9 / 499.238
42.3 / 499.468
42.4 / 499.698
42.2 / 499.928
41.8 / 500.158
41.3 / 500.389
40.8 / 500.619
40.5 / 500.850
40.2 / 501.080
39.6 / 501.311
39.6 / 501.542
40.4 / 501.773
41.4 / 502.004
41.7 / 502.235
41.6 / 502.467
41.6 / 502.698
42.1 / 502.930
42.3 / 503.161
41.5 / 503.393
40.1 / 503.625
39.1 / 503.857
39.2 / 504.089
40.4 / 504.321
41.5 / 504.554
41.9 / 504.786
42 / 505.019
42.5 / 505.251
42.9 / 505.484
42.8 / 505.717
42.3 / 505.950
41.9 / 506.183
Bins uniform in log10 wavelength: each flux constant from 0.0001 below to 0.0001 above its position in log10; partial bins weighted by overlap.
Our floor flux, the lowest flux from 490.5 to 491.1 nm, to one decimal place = 43.9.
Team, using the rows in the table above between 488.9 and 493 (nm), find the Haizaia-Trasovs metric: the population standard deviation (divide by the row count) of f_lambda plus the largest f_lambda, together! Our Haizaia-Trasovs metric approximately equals 45.9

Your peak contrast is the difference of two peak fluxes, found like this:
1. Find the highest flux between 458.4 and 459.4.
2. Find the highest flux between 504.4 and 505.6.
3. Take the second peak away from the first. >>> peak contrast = 1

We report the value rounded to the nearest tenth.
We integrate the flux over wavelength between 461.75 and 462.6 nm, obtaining 37.5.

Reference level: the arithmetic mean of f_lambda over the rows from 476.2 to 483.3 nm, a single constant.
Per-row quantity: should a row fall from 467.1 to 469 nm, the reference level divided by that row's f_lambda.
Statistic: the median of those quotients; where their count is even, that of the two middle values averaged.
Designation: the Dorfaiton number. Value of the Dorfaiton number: 1.04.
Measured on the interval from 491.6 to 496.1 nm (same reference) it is 1.04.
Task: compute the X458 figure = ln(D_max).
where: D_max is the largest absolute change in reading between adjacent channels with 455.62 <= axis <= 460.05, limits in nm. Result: 0.10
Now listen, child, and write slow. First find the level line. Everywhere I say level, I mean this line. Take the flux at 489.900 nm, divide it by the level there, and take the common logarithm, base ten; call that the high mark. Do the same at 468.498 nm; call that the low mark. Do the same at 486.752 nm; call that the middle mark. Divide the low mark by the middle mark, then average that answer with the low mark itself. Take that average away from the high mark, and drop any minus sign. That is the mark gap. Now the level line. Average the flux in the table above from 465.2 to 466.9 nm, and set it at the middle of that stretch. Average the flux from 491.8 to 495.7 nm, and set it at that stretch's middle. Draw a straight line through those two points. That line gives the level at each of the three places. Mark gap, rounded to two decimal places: 0.25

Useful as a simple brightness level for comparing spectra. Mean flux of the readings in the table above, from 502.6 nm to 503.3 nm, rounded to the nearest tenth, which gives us 42.0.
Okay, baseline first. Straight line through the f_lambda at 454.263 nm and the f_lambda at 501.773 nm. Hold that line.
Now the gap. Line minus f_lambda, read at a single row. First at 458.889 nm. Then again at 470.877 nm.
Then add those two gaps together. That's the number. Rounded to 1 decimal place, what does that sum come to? -1.5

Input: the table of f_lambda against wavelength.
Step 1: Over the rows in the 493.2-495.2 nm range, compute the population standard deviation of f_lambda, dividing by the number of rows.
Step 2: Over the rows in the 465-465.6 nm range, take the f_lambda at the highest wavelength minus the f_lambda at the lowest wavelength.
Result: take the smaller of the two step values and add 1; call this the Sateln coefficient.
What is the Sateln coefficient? 2.0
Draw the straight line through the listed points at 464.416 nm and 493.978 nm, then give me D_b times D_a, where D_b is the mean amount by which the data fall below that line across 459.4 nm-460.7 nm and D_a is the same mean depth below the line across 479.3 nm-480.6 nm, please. 2.9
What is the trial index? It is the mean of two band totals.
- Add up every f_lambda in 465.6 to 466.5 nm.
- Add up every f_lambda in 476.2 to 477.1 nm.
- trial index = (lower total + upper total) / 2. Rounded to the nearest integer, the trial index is 173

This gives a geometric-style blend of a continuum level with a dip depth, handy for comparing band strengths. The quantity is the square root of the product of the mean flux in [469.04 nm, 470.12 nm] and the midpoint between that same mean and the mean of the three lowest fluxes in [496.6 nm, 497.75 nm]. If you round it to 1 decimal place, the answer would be 43.1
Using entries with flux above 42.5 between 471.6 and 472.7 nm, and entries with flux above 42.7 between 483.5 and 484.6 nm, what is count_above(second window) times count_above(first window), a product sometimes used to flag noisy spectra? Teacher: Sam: 25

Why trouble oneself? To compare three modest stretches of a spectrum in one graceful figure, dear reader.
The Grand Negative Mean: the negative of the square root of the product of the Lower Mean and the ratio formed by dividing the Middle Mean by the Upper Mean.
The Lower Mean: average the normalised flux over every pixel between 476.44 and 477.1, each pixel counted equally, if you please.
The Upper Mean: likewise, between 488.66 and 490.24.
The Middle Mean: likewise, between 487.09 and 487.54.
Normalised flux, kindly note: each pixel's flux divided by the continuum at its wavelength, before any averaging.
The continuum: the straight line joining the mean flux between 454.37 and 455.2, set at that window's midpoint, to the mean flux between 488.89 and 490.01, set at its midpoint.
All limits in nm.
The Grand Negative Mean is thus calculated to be -1.00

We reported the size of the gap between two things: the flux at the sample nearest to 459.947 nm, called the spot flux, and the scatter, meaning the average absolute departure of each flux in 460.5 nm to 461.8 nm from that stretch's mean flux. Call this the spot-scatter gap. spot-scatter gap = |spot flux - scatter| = 43.27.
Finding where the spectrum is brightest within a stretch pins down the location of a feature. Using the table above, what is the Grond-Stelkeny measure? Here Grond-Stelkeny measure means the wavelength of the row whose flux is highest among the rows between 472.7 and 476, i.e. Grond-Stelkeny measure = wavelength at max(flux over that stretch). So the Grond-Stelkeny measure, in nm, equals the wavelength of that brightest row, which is 474.359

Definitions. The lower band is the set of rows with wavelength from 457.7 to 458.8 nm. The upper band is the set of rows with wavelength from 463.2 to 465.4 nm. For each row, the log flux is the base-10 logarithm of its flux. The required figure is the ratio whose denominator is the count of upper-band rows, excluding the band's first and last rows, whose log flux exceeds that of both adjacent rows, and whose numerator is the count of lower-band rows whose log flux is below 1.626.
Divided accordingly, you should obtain 4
